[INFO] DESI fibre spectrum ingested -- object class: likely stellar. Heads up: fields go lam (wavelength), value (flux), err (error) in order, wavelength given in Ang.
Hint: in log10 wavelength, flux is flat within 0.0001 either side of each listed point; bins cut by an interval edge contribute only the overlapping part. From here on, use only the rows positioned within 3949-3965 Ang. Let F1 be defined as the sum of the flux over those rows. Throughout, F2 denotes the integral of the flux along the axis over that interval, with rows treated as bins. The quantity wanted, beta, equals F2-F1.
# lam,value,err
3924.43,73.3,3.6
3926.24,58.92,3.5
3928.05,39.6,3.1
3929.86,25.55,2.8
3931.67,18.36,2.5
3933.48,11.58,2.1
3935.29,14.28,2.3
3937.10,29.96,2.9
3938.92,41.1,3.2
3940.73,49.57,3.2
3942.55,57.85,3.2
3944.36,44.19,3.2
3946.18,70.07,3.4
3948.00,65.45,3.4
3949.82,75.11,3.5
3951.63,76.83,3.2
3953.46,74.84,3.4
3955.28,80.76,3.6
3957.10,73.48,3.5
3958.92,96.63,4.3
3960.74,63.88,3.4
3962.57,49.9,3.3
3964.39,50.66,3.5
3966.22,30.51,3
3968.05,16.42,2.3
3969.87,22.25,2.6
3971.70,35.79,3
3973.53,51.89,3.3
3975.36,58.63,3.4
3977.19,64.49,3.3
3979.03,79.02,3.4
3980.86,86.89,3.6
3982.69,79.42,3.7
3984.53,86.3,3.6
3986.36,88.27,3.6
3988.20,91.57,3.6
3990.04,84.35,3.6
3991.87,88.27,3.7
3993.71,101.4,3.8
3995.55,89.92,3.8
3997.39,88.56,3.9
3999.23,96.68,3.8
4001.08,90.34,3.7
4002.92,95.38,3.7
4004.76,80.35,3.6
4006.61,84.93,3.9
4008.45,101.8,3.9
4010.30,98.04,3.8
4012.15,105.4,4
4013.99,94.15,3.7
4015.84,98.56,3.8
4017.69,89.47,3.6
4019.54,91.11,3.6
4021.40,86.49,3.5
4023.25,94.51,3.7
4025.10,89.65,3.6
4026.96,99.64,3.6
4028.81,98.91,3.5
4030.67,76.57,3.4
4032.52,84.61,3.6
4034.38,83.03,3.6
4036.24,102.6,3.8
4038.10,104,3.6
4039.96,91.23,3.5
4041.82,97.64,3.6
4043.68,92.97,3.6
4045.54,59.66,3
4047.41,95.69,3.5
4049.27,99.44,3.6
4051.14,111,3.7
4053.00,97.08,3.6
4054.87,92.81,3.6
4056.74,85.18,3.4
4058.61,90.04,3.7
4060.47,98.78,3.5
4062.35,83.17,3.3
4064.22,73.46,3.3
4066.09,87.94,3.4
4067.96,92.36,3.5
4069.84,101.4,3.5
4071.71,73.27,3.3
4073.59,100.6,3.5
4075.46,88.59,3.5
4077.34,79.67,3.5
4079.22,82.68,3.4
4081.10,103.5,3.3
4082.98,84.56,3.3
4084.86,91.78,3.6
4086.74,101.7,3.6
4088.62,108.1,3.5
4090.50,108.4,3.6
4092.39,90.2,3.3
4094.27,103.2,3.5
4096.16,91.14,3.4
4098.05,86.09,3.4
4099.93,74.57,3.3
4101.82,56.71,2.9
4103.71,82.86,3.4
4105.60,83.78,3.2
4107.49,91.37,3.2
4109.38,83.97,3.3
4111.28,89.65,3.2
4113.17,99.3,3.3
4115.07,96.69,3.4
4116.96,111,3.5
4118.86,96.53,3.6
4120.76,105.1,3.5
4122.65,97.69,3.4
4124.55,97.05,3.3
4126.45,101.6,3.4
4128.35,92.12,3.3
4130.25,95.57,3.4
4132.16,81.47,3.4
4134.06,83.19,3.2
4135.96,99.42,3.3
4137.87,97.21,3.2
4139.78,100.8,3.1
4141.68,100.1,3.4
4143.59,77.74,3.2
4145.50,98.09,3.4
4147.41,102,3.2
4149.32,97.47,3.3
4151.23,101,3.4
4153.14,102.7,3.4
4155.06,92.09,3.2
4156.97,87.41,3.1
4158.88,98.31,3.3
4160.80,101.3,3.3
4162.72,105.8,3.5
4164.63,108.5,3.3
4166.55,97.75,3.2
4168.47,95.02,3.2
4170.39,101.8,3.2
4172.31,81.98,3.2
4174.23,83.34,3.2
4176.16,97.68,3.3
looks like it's 506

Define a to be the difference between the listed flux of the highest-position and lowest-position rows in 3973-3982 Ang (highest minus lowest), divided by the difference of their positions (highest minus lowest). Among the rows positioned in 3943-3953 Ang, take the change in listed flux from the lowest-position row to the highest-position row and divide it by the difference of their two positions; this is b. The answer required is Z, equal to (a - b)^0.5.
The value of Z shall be 0.5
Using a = 4.8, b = 4.5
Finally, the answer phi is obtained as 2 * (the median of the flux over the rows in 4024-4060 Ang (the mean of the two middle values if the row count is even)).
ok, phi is 186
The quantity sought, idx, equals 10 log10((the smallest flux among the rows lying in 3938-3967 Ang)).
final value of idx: 14.8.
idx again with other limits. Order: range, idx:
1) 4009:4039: 18.8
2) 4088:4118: 17.5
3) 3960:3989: 12.2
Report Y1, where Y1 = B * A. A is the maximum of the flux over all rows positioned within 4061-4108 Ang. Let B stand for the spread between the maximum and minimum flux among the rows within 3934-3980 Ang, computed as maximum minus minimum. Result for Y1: 8927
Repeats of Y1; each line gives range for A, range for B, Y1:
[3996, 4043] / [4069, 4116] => 5448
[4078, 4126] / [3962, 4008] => 9433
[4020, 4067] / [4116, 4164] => 3692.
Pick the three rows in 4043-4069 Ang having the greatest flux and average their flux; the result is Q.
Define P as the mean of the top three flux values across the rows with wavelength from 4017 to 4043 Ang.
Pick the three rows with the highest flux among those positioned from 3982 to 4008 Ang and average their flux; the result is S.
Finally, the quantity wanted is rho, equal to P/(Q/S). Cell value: 97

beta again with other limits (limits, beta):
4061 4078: 700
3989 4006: 723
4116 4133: 782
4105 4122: 767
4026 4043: 745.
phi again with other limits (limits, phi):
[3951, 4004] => 159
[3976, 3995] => 173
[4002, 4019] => 191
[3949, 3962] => 150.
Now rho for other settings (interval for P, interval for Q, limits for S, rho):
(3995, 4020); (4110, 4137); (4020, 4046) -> 98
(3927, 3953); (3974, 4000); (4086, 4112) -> 82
